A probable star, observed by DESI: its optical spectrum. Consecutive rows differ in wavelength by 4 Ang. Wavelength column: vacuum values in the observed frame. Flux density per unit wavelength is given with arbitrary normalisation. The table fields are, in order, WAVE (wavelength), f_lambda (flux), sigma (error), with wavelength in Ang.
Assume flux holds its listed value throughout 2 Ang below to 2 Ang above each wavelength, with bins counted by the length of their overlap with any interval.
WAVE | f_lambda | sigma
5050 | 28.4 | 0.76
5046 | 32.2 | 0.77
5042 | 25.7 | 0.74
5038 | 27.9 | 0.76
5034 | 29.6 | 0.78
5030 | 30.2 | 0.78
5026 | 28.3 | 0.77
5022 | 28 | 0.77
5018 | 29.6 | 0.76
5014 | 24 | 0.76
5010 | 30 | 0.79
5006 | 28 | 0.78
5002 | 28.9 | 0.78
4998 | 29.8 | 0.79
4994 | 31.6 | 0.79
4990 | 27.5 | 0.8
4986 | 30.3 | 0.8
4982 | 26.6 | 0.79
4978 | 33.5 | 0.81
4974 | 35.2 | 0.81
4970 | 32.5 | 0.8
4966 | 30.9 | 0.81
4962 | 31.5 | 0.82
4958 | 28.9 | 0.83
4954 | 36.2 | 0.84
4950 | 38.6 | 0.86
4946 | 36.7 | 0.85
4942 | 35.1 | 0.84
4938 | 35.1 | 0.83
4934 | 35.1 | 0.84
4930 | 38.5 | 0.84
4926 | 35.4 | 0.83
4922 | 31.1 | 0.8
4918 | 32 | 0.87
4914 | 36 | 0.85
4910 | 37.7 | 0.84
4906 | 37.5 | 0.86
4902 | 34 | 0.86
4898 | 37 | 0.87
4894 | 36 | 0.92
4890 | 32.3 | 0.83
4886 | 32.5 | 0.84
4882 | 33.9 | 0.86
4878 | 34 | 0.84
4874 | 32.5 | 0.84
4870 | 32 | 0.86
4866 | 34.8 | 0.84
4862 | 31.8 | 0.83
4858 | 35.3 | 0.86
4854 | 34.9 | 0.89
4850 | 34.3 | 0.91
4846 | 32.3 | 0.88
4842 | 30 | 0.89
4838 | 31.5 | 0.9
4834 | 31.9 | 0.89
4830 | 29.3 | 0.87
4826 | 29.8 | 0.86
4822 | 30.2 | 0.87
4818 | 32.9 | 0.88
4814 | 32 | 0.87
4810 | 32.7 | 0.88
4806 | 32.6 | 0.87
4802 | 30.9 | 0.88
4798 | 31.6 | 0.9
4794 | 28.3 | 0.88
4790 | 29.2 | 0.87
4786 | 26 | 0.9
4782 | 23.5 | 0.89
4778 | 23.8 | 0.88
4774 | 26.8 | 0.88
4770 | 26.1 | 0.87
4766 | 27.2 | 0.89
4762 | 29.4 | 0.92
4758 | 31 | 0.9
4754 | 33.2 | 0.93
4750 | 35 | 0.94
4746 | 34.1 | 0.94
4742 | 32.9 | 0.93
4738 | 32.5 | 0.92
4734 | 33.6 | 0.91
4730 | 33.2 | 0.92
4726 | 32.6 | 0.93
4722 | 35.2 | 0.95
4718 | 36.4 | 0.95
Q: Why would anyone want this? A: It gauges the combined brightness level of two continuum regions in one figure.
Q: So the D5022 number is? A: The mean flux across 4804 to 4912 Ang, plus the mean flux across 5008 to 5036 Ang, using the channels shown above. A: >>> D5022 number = 61.7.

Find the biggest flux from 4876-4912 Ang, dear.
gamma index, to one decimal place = 37.7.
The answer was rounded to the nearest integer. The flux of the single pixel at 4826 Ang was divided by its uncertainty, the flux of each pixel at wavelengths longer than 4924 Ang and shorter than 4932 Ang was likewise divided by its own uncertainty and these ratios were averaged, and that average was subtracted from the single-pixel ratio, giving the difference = -10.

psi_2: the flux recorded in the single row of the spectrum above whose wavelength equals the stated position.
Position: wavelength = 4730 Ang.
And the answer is 33.2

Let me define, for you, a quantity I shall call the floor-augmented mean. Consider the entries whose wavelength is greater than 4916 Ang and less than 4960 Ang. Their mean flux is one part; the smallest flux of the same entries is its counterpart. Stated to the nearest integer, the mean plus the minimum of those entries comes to 64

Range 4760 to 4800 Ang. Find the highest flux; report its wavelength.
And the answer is 4798 Ang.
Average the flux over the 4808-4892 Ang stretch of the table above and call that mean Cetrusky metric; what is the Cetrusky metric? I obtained 32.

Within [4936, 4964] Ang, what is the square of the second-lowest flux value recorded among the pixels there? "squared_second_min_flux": 992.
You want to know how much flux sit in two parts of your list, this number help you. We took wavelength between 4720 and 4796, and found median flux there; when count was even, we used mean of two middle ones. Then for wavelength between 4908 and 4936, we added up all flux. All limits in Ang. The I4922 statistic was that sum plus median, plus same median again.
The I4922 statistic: 308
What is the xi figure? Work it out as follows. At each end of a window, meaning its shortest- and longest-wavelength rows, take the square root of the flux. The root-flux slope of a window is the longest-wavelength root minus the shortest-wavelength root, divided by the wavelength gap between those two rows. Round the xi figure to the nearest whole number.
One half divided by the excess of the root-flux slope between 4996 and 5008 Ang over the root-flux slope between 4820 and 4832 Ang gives -47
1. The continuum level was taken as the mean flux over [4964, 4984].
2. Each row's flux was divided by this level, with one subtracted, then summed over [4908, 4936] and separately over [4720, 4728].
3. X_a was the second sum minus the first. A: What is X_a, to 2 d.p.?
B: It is -0.61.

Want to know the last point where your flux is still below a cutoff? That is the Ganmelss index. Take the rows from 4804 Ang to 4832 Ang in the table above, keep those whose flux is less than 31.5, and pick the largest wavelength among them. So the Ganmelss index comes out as 4830 Ang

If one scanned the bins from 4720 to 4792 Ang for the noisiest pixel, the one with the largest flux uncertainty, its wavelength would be 4722 Ang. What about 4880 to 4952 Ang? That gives 4894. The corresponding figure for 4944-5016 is 4950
